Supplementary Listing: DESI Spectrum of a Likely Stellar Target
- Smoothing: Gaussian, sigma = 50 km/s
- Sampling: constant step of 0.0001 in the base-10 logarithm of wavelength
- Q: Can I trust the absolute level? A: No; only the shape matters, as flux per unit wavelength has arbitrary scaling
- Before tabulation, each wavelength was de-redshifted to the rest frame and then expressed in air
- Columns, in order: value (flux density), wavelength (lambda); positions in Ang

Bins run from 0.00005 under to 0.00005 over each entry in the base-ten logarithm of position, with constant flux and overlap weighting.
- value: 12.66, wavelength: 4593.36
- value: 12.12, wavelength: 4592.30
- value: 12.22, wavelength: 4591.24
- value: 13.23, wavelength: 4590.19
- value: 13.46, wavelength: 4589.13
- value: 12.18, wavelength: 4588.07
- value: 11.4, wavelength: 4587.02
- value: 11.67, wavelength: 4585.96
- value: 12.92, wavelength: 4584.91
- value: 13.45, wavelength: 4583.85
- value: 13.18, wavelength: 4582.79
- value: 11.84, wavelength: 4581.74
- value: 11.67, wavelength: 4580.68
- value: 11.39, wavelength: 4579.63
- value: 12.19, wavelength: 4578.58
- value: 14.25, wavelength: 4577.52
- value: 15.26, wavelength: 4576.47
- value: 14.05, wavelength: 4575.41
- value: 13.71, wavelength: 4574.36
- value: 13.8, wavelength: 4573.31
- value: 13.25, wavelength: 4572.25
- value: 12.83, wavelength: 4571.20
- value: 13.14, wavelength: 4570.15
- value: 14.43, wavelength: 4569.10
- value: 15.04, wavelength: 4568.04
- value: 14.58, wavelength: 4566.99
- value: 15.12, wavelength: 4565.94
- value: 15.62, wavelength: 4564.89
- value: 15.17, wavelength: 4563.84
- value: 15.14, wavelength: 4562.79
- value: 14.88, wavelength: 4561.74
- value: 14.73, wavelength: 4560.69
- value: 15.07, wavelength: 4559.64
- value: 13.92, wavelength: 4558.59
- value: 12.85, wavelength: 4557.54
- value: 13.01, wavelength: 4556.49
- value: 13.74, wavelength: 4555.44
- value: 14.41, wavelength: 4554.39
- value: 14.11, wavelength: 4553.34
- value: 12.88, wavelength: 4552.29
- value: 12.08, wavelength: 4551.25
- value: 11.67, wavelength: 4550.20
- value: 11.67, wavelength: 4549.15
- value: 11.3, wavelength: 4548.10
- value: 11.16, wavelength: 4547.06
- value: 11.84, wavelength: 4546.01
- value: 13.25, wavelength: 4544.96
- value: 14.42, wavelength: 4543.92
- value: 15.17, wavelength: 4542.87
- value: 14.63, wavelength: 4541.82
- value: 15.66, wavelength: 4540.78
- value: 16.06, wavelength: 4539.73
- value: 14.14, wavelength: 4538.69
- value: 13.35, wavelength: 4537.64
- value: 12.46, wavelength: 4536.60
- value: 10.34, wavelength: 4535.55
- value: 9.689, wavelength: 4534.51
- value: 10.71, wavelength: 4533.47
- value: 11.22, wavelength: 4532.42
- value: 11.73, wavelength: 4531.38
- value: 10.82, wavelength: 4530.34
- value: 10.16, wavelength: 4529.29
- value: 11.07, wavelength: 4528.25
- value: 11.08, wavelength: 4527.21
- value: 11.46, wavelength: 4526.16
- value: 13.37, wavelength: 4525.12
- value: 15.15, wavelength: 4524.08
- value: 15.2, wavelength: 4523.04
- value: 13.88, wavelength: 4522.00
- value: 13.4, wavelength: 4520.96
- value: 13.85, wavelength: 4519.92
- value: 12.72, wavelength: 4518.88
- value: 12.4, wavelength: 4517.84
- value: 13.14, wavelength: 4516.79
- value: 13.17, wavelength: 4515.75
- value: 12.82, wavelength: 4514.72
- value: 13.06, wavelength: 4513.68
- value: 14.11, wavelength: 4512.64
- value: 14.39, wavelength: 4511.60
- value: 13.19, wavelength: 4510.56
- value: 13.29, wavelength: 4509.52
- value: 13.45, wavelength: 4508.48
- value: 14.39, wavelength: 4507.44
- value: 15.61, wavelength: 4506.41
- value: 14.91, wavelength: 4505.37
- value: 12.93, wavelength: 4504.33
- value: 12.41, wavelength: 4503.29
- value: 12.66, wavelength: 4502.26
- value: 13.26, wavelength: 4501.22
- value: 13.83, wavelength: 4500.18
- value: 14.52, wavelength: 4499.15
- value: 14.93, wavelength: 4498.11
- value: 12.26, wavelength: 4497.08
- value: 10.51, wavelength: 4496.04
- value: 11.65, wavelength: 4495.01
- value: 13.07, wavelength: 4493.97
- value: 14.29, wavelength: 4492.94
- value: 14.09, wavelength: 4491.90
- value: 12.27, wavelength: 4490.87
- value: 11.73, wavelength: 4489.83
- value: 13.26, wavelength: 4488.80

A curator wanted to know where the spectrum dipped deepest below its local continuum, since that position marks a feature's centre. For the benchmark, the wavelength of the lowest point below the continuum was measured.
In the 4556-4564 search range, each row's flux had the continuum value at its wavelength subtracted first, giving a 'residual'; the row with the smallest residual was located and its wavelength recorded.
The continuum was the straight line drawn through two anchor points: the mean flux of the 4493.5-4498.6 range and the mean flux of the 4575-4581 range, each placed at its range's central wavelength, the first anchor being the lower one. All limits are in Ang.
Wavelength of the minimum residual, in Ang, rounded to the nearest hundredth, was 4557.54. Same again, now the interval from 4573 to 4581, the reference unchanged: 4579.63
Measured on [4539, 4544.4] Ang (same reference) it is 4543.92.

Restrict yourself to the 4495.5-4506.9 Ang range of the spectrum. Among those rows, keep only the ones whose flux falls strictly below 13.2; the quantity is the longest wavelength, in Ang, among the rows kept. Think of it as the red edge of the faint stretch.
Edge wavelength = 4504.33 Ang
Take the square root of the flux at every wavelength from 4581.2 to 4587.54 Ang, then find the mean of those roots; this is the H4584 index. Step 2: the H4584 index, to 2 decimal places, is 3.52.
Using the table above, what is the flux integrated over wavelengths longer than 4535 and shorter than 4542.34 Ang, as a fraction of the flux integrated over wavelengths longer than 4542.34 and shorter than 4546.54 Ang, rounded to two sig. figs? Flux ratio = 1.8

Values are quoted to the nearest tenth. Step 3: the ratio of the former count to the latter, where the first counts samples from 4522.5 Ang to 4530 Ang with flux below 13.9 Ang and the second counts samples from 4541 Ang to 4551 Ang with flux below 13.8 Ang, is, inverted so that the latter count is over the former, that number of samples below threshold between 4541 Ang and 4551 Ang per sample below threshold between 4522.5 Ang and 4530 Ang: 1.2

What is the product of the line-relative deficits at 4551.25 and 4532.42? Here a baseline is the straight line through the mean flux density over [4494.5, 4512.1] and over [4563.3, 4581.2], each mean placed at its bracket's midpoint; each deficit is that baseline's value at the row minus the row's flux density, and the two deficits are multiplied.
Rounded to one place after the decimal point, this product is 3.9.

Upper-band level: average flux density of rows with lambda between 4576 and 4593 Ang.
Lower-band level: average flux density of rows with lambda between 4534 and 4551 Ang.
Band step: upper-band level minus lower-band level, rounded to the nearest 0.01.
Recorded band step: -0.27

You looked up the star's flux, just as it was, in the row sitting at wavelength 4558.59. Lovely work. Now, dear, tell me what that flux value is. 13.92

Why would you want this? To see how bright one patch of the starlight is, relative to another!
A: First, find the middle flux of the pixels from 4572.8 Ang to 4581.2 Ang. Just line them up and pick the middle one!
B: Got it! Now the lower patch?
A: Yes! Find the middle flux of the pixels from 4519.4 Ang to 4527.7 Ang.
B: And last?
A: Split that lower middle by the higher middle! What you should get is 0.99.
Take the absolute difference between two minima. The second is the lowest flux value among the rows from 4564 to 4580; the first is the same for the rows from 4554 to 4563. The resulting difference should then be 1.5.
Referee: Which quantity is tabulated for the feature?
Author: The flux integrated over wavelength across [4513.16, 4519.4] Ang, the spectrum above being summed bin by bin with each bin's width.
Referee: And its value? 80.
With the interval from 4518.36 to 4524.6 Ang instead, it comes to 88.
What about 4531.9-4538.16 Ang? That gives 71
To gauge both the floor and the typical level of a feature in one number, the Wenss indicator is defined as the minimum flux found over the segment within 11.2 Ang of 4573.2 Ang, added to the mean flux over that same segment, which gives 25.2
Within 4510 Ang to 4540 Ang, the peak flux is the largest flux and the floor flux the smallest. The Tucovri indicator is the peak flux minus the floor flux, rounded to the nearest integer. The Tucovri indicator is 6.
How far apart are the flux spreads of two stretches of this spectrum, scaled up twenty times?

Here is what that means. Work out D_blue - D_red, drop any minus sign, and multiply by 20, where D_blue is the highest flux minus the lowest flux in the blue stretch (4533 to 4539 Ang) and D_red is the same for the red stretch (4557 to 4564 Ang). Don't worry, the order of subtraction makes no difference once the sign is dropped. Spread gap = 43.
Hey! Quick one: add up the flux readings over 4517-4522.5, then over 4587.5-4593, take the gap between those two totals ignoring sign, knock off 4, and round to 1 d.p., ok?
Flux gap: -1.0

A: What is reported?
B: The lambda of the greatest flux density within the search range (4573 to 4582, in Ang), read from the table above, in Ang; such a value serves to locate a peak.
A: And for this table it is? 4576.47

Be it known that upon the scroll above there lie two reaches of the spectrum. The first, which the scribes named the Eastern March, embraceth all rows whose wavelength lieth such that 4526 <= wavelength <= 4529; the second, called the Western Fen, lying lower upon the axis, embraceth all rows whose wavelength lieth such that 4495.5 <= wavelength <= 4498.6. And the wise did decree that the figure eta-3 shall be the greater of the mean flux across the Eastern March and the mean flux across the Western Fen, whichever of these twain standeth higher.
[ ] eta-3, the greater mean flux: 12.6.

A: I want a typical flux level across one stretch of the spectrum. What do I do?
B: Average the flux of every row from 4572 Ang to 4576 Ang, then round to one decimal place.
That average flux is 13.7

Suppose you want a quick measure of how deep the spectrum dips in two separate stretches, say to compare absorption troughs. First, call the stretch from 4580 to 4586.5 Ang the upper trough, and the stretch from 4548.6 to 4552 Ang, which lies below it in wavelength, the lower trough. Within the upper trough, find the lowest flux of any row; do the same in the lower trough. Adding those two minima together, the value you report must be 23.3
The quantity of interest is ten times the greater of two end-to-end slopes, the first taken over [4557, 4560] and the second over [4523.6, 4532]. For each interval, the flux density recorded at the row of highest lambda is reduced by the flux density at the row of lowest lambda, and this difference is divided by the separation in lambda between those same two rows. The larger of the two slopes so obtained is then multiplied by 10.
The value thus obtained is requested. 11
